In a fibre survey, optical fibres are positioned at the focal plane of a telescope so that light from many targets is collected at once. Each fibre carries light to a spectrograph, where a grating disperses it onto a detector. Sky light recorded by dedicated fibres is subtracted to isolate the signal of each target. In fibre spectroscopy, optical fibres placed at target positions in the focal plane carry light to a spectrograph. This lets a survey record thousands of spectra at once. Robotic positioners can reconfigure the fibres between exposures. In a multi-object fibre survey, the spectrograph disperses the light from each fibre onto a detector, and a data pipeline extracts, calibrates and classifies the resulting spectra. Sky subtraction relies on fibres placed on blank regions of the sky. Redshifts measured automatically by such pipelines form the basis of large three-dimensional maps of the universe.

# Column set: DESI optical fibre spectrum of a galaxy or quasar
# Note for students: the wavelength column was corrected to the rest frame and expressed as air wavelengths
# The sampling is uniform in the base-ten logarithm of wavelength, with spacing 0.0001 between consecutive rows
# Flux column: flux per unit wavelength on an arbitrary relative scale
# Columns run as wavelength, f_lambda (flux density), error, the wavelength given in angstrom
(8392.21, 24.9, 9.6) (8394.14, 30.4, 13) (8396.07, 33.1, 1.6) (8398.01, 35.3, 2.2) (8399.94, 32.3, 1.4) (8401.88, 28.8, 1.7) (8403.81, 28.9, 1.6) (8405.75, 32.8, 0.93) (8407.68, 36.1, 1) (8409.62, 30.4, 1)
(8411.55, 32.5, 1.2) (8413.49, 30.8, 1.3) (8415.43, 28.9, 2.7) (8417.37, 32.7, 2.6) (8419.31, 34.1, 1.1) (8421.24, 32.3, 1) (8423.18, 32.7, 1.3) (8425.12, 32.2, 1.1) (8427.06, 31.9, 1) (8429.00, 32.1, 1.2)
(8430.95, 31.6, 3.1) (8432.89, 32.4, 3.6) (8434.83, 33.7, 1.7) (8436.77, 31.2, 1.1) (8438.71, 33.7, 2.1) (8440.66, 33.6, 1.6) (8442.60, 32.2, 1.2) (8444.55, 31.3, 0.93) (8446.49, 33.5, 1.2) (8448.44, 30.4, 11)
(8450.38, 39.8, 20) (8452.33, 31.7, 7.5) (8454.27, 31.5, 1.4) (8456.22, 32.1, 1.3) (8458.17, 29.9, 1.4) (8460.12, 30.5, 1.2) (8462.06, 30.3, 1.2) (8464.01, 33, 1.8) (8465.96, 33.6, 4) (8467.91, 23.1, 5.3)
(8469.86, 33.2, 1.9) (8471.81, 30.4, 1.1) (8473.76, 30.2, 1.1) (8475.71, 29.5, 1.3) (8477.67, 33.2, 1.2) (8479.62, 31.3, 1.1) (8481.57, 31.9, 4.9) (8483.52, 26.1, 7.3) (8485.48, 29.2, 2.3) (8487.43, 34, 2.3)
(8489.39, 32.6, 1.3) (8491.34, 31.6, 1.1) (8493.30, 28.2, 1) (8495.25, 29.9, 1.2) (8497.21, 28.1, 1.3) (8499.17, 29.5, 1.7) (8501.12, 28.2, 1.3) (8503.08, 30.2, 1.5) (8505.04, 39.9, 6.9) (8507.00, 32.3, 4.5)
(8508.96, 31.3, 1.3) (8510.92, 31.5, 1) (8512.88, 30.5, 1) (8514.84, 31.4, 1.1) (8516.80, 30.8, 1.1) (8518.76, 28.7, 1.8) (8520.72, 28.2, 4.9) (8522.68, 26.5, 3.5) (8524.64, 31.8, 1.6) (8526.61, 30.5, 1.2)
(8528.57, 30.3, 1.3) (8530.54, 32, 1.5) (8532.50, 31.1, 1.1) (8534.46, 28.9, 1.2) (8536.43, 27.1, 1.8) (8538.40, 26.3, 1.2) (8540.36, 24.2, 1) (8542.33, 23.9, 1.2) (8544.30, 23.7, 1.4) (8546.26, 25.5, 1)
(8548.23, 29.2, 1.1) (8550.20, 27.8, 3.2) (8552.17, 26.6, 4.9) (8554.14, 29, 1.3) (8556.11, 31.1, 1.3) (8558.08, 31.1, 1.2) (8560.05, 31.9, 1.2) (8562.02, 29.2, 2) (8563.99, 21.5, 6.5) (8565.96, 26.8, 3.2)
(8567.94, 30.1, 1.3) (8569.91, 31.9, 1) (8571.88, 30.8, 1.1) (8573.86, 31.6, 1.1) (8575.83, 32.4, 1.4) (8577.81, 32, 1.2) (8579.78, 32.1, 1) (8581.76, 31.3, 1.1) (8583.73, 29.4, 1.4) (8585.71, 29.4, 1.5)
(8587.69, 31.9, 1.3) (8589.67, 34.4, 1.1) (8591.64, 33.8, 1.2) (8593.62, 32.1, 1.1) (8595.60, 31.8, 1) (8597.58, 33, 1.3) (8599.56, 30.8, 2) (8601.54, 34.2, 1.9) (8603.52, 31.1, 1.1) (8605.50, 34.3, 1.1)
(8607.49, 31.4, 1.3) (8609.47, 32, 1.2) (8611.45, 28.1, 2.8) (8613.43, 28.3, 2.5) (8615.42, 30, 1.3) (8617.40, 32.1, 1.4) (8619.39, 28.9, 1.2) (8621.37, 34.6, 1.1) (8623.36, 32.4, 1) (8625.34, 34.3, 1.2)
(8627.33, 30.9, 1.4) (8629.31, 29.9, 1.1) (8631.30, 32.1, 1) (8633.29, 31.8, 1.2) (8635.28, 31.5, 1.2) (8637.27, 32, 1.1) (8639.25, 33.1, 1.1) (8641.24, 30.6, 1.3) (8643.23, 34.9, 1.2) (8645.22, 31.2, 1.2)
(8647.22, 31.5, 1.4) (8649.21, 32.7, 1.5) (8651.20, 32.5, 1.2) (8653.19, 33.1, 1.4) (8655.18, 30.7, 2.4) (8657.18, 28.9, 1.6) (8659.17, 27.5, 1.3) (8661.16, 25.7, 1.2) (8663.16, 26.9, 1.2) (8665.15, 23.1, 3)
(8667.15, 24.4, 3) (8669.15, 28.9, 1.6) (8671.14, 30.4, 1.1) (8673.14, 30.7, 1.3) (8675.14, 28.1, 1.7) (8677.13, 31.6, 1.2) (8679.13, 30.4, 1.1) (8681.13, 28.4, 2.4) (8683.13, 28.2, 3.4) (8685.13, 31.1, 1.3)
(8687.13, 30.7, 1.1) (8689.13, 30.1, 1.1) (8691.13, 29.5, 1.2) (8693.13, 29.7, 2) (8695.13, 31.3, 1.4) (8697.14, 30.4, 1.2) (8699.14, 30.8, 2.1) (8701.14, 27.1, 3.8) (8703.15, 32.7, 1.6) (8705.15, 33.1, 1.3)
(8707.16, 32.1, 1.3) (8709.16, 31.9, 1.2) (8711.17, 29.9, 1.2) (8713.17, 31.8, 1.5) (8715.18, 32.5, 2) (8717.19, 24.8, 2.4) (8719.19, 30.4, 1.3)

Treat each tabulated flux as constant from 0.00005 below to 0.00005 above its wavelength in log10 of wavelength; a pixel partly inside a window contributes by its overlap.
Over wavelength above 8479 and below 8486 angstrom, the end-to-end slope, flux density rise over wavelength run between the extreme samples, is -0.36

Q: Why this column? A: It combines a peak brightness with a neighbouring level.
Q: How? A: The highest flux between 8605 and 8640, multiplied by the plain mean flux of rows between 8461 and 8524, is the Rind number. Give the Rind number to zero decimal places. 1058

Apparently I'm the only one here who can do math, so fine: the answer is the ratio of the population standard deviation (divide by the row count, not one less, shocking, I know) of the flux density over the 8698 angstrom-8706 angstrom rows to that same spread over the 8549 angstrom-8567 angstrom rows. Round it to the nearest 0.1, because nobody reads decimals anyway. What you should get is 0.8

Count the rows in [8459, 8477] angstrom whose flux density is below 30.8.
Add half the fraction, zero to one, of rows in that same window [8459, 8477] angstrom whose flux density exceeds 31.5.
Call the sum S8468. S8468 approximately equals 6.2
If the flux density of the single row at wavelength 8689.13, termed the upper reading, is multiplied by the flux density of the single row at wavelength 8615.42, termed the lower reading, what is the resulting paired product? 903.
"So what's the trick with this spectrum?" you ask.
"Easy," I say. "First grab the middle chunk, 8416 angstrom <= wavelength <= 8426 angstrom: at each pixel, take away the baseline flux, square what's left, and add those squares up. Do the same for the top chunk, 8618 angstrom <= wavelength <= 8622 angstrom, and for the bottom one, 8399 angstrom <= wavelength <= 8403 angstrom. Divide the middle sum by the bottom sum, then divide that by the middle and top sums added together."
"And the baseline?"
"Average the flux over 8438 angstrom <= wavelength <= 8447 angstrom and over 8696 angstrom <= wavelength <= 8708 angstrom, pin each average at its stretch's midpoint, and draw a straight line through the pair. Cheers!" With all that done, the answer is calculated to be 0.007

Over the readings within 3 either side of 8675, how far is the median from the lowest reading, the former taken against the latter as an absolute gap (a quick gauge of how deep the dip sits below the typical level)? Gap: 2.6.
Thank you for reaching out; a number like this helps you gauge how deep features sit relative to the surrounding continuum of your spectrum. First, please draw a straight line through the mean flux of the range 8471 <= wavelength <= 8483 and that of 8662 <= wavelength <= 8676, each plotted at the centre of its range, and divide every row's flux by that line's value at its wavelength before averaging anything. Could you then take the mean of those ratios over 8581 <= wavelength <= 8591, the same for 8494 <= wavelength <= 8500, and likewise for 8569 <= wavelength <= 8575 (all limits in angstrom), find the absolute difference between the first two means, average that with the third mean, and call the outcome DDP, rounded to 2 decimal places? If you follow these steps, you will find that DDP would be 0.60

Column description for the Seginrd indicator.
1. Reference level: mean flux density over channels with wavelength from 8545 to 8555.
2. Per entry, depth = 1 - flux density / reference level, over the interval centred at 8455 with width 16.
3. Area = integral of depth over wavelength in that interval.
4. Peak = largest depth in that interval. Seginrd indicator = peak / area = 0.033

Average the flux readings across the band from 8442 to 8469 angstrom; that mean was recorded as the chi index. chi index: 31.6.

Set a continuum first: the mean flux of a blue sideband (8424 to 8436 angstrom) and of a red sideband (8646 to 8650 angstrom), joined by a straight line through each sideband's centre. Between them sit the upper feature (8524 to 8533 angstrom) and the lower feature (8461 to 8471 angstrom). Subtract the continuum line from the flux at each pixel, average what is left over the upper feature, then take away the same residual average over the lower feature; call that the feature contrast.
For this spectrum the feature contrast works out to 0.6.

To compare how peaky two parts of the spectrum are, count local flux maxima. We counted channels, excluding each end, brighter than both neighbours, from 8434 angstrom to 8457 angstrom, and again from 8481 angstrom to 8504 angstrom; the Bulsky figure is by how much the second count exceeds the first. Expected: 0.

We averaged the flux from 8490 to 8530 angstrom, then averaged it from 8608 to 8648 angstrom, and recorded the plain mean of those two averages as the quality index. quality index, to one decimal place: 31.0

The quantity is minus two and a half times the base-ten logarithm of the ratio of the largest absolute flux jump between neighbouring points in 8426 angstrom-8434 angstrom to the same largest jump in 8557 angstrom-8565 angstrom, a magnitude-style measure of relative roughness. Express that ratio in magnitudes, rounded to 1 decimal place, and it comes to 2.5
